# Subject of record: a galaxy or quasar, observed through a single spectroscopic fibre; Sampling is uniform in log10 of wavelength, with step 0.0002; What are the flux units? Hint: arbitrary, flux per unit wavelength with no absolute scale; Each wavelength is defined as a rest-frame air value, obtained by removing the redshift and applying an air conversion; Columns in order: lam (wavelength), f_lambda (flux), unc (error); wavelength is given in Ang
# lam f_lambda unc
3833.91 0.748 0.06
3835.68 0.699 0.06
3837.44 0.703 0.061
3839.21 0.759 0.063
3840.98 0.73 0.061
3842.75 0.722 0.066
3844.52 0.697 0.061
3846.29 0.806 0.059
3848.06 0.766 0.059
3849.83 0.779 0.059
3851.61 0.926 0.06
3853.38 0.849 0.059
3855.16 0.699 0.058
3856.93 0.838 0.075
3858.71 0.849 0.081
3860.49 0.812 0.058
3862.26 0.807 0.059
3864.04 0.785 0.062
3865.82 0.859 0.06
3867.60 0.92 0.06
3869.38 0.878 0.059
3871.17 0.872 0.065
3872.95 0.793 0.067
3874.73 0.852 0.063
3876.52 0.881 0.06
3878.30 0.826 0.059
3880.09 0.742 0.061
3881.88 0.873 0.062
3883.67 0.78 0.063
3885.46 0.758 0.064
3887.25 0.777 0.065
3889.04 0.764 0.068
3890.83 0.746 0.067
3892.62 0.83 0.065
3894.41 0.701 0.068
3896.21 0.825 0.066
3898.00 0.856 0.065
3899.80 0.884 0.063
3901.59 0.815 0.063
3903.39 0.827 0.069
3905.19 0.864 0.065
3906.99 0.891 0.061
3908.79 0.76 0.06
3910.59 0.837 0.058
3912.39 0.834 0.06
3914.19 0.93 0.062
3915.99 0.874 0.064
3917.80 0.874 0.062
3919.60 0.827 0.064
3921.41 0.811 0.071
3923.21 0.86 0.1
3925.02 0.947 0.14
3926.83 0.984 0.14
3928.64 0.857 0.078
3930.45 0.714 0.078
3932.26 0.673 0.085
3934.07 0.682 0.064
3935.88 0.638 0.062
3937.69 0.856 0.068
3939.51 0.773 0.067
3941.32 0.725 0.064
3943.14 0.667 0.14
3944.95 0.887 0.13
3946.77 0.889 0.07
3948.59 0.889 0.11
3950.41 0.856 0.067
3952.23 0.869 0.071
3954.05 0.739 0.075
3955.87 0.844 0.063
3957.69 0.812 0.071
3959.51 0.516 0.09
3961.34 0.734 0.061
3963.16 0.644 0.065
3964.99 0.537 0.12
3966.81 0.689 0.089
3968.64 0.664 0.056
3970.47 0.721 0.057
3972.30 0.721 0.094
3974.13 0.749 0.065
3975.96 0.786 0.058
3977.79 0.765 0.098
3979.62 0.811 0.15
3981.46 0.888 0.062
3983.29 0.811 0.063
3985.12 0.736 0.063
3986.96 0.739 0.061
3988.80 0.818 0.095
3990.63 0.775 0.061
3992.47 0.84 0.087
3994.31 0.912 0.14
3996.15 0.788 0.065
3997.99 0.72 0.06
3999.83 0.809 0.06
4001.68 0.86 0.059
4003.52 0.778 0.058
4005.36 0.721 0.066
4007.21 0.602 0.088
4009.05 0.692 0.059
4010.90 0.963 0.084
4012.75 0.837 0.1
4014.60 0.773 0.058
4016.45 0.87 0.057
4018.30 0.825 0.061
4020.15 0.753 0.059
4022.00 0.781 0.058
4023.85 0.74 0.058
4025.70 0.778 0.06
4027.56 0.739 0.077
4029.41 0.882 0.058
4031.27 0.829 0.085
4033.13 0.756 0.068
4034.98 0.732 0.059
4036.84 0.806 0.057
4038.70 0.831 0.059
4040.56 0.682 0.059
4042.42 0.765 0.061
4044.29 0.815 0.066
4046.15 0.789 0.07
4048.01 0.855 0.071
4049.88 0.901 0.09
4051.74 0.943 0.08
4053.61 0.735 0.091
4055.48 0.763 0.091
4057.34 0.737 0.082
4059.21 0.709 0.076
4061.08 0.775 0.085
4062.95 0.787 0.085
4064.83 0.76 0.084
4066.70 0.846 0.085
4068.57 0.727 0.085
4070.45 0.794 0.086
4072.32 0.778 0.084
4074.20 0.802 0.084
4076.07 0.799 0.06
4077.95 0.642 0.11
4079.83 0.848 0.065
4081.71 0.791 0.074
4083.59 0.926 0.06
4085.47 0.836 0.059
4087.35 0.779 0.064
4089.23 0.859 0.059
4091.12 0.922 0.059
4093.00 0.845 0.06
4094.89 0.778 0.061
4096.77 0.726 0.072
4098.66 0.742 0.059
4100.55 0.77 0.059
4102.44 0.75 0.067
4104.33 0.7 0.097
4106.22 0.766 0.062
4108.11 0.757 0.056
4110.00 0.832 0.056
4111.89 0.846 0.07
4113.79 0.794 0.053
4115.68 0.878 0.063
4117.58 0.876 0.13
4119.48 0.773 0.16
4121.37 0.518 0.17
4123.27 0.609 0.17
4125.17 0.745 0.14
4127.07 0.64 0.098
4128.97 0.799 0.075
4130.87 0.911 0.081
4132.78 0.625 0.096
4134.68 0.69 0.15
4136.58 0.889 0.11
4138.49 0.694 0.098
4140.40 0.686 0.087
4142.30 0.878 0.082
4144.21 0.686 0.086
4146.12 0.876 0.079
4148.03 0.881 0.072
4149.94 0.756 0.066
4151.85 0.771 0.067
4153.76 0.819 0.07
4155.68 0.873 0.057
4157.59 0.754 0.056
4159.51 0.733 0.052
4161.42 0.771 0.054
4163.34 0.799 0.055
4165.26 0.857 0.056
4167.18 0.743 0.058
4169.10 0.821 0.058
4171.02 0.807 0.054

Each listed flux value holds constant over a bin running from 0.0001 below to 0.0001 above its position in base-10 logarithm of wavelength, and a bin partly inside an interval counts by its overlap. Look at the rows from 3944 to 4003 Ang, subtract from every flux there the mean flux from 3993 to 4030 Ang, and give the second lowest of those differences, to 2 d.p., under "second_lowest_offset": -0.25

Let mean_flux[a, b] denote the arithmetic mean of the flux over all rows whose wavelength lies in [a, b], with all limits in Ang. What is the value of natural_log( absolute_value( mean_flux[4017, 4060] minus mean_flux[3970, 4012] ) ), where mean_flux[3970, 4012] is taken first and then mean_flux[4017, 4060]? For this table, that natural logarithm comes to -5.1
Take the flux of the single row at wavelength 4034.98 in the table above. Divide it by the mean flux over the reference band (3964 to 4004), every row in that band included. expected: 0.95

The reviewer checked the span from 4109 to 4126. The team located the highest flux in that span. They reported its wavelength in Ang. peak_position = 4115.68 Ang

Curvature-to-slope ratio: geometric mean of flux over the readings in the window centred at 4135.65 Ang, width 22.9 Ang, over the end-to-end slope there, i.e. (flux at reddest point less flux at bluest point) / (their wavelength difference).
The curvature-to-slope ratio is 120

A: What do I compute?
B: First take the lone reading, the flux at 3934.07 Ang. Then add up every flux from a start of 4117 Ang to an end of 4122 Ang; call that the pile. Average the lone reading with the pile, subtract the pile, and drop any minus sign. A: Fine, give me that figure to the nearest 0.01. 0.74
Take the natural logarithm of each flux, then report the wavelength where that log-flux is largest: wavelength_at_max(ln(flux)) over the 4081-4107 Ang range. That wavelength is 4083.59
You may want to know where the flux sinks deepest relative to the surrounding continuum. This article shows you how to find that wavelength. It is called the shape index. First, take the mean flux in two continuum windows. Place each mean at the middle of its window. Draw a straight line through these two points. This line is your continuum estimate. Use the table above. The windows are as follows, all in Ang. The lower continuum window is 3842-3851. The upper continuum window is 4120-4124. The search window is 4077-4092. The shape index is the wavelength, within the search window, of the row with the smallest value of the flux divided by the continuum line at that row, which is 4077.95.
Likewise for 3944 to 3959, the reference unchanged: 3954.05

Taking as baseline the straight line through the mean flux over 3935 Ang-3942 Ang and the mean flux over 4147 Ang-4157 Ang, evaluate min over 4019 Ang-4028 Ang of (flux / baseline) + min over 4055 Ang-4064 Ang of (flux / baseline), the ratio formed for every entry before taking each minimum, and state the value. 1.85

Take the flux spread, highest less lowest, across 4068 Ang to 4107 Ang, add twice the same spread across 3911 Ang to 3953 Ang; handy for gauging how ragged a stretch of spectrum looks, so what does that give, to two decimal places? 0.98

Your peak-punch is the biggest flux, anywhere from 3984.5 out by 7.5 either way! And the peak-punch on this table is 0.888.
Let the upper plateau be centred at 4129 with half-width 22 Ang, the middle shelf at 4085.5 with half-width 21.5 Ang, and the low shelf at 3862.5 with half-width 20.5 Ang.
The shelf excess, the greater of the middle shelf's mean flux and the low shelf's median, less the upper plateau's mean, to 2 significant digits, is 0.059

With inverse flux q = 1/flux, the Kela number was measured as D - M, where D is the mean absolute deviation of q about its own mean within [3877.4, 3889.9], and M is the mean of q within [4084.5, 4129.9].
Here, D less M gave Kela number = -1.26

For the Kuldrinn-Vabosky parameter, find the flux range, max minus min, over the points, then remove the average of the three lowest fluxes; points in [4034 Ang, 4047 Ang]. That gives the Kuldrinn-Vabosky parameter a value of -0.58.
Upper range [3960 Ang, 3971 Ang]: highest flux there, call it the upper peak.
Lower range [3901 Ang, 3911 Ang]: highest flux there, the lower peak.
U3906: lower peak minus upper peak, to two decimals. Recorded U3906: 0.16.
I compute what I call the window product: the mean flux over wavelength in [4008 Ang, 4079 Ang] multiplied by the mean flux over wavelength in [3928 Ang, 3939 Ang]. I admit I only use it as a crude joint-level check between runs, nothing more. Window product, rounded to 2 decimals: 0.58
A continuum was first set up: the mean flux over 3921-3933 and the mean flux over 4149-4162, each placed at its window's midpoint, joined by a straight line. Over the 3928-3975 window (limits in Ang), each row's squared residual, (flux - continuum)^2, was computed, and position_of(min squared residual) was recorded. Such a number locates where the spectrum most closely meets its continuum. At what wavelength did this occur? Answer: 3955.87 Ang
